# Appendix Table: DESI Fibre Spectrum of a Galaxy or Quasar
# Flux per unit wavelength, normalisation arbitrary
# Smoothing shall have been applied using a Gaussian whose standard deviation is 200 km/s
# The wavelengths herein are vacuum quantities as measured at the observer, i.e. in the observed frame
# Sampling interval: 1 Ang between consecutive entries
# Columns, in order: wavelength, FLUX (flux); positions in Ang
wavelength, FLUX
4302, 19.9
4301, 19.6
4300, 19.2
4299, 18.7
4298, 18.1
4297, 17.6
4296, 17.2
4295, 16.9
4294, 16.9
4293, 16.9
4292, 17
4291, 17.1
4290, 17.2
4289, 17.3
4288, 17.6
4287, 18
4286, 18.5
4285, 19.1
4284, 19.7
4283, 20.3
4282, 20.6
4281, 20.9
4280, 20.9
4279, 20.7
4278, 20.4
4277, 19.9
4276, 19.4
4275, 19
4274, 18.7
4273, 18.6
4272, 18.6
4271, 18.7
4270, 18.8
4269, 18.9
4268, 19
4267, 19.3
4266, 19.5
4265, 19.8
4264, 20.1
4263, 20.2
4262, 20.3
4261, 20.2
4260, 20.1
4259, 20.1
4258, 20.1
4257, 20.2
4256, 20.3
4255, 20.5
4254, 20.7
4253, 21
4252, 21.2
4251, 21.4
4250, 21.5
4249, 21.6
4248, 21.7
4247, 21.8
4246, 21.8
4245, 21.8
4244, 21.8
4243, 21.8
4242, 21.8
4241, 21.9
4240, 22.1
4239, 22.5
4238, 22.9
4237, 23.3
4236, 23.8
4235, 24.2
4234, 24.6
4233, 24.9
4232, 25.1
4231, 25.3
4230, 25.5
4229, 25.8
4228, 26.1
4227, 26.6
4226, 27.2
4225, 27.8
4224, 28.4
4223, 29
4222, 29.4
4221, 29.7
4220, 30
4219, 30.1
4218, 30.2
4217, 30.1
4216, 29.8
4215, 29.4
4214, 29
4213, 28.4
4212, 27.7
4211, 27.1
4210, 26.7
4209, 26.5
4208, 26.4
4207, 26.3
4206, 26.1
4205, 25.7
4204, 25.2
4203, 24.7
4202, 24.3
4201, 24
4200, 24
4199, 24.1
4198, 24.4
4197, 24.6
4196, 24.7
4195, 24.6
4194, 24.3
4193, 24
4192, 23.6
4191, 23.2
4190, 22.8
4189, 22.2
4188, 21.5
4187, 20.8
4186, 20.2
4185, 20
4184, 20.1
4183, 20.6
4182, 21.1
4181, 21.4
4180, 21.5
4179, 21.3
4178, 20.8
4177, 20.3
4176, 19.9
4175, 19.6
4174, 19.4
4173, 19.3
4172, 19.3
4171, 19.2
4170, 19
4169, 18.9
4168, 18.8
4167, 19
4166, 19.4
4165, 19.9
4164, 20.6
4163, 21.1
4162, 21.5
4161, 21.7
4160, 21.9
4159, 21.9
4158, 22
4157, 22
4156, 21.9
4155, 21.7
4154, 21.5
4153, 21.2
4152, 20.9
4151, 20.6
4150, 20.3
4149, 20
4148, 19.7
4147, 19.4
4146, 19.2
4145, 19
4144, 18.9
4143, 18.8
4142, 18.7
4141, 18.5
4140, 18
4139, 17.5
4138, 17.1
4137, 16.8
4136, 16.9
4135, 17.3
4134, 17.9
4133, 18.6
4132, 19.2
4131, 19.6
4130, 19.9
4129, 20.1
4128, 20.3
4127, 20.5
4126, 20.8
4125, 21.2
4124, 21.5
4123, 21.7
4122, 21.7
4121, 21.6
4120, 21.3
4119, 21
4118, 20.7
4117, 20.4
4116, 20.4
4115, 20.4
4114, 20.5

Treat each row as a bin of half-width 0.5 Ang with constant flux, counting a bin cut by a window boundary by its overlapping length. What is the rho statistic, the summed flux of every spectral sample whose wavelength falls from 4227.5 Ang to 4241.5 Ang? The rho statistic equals 338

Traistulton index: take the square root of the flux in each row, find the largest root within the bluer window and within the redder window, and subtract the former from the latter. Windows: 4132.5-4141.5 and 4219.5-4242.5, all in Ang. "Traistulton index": 1.2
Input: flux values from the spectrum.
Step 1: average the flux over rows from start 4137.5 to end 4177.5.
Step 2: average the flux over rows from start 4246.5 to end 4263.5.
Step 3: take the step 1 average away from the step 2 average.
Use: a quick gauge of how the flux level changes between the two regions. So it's 1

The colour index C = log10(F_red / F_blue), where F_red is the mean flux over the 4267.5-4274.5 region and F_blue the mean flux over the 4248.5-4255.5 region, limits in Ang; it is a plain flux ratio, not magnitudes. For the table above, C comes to -0.05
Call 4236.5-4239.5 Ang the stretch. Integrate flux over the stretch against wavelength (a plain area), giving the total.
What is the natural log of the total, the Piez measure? 4.23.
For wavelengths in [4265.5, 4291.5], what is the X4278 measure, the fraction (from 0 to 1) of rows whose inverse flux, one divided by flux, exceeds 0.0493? 0.77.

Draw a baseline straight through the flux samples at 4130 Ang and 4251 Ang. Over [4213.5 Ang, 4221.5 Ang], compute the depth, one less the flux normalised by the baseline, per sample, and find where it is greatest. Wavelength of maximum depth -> 4214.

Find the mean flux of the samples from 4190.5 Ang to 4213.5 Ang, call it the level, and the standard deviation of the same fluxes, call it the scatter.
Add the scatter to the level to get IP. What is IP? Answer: 26.6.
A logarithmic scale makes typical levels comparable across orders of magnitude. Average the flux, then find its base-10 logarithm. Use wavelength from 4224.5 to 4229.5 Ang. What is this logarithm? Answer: 1.43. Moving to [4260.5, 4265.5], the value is 1.30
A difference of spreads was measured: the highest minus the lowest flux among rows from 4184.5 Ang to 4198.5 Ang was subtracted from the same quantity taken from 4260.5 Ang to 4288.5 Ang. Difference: -1.4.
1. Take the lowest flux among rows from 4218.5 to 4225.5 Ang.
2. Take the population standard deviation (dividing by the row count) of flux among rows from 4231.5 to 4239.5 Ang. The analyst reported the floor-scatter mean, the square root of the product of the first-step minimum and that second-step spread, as 5.0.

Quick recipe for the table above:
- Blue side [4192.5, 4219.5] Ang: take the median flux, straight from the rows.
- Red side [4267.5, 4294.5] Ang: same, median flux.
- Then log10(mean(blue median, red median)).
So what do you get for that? 1.35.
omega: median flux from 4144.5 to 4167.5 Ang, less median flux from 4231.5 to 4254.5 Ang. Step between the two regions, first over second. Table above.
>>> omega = -1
